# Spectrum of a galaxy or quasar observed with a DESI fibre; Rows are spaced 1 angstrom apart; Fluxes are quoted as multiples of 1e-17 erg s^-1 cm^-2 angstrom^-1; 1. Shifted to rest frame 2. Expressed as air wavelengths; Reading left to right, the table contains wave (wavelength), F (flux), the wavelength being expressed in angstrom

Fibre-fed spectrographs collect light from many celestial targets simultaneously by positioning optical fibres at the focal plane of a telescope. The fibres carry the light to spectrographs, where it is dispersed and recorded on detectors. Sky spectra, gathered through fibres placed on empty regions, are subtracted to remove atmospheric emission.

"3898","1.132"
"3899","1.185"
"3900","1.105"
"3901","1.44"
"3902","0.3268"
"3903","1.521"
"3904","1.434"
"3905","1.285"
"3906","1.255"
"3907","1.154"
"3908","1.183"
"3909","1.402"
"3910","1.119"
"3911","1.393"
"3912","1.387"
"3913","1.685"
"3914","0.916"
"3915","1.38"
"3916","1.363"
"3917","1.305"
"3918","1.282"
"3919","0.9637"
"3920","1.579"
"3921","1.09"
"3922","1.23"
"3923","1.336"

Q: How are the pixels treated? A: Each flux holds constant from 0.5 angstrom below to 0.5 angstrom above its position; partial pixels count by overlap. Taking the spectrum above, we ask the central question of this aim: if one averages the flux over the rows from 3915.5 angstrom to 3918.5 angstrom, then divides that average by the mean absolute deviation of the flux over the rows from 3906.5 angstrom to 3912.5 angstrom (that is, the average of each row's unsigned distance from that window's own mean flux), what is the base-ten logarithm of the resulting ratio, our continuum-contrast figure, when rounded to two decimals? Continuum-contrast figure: 1.04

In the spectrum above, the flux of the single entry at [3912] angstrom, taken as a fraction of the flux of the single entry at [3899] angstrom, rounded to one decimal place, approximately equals 1.2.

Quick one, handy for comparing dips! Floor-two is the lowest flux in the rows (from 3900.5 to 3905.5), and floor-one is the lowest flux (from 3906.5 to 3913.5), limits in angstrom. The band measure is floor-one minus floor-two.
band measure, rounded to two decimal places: 0.79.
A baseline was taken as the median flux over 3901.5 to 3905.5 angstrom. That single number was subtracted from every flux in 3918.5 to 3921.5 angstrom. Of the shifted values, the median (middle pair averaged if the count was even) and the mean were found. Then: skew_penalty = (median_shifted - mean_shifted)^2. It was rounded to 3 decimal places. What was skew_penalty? 0.015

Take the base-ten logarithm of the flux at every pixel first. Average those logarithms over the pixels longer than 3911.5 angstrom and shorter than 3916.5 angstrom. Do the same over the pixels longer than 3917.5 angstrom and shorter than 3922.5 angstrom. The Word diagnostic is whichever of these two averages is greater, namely 0.121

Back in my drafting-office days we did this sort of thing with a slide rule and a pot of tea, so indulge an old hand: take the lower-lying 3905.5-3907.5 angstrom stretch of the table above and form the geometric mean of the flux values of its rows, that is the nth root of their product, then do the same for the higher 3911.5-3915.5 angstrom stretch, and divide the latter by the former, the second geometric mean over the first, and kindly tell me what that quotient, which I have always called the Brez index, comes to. 1.09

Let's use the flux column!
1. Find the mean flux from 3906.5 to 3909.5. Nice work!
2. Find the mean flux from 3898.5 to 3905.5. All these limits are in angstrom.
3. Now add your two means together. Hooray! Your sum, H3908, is 2.43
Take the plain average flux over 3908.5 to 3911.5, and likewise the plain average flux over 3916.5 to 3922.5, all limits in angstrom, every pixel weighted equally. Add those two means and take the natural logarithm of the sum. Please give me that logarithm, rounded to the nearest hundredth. 0.93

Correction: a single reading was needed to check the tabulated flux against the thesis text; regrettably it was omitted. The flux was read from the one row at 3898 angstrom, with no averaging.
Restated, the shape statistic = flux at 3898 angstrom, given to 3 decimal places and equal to 1.132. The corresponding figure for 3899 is 1.185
